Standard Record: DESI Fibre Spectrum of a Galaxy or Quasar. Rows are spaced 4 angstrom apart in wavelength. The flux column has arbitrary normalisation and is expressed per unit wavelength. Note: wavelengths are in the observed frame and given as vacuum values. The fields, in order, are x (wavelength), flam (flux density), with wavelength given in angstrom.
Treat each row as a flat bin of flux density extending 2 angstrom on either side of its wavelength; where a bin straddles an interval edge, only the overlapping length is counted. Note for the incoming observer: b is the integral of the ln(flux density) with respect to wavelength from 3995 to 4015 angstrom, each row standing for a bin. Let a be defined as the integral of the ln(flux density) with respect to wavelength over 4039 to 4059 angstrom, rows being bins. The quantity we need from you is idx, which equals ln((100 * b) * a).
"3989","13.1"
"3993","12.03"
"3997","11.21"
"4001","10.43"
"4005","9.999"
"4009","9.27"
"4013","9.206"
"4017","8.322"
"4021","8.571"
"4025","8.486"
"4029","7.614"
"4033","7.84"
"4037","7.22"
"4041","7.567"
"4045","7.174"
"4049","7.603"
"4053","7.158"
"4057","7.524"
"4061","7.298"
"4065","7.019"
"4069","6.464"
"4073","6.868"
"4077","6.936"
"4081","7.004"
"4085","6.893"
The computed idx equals 12.12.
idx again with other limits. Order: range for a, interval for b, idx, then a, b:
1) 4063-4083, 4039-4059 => 11.95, 38.5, 40.0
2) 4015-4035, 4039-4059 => 12.03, 42.0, 40.0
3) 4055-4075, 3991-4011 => 12.12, 39.0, 47.1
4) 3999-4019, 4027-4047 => 12.10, 44.9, 40.2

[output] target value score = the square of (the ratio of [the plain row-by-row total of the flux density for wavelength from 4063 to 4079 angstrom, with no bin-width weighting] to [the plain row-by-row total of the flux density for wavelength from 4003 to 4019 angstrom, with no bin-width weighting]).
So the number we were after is 0.55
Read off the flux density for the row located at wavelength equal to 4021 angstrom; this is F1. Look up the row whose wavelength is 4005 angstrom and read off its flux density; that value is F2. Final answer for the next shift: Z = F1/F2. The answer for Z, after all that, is 0.86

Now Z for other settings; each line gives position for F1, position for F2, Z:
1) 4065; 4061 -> 0.96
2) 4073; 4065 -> 0.98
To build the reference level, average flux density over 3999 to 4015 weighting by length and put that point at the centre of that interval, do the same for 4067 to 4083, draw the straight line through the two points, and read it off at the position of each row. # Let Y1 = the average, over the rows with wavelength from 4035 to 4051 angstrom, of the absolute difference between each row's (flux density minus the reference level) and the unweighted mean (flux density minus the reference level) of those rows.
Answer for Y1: 0.28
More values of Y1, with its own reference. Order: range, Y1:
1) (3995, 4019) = 0.55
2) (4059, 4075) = 0.18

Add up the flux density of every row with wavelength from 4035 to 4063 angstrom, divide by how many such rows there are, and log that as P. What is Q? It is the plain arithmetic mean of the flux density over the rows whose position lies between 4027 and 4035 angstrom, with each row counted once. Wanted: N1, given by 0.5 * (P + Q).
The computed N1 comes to 7.5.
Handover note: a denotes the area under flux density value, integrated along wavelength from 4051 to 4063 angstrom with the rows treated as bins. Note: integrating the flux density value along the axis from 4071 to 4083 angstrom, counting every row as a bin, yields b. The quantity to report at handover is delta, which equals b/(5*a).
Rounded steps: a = 88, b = 83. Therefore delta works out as 0.19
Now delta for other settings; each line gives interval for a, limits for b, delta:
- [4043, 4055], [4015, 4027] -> 0.23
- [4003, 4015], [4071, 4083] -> 0.15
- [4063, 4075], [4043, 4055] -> 0.22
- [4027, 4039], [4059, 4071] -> 0.18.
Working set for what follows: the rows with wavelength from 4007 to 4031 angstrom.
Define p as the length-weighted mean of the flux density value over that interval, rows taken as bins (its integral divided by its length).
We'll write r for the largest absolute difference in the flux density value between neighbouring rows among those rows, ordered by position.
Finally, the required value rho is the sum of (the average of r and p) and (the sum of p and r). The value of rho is 14.2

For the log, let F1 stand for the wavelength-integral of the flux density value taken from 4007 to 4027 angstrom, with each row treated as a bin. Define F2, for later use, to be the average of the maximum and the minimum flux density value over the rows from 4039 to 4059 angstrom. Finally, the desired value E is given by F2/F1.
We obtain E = 0.042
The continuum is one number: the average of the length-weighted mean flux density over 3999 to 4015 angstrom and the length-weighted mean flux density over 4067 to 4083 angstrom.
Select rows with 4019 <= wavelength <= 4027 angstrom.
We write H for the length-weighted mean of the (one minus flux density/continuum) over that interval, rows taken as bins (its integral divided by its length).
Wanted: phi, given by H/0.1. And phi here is -0.3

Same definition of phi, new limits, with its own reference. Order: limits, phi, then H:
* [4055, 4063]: 1.0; 0.10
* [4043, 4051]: 1.1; 0.11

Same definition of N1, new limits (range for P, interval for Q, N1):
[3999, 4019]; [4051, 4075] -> 8.3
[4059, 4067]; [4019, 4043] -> 7.5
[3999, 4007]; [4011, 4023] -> 9.5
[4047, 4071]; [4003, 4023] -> 8.1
